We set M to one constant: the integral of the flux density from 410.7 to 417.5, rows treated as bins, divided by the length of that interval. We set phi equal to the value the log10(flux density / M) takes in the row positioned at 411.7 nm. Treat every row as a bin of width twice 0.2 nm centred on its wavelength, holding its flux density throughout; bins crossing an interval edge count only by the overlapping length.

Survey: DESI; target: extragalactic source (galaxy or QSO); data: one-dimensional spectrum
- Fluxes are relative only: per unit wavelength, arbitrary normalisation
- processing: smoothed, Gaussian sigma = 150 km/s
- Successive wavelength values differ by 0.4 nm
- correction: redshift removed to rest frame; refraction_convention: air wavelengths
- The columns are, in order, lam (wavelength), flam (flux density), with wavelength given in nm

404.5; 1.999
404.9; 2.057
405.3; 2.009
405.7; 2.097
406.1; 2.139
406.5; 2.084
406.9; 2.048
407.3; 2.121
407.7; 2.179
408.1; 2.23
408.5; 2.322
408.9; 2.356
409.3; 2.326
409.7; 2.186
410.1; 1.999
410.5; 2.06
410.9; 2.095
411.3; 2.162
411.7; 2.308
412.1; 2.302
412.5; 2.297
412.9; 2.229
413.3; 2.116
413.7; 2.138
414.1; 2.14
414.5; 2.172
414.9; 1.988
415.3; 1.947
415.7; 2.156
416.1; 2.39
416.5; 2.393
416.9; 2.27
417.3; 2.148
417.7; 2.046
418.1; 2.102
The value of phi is 0.023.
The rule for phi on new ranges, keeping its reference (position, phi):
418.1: -0.018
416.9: 0.015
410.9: -0.020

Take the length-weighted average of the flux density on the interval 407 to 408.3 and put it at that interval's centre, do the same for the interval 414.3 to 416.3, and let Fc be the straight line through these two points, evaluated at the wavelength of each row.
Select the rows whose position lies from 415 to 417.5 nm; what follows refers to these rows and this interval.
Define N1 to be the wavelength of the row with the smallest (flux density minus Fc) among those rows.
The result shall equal 415.3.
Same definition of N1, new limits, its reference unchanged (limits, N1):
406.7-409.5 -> 406.9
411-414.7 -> 413.3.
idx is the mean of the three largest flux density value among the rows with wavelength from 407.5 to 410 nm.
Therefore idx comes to 2.33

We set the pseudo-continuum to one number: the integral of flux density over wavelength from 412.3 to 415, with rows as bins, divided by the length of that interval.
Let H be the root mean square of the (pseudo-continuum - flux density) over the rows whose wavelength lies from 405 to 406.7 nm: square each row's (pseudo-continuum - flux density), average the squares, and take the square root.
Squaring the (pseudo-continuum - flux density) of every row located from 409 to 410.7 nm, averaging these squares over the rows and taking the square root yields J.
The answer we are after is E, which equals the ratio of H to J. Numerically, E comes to 0.7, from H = 0.091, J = 0.13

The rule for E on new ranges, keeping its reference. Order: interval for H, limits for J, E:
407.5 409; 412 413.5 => 1.2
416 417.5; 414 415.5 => 1.3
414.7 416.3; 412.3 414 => 2.2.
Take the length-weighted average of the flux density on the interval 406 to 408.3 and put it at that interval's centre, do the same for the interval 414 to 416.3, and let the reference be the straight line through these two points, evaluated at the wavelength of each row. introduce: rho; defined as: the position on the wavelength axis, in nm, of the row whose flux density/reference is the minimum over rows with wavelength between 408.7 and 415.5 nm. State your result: 415.3 nm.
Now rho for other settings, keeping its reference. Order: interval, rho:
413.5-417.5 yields 415.3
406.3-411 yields 410.1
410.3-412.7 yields 410.5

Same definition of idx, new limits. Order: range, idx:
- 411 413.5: 2.30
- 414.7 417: 2.35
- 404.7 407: 2.11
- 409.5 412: 2.22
